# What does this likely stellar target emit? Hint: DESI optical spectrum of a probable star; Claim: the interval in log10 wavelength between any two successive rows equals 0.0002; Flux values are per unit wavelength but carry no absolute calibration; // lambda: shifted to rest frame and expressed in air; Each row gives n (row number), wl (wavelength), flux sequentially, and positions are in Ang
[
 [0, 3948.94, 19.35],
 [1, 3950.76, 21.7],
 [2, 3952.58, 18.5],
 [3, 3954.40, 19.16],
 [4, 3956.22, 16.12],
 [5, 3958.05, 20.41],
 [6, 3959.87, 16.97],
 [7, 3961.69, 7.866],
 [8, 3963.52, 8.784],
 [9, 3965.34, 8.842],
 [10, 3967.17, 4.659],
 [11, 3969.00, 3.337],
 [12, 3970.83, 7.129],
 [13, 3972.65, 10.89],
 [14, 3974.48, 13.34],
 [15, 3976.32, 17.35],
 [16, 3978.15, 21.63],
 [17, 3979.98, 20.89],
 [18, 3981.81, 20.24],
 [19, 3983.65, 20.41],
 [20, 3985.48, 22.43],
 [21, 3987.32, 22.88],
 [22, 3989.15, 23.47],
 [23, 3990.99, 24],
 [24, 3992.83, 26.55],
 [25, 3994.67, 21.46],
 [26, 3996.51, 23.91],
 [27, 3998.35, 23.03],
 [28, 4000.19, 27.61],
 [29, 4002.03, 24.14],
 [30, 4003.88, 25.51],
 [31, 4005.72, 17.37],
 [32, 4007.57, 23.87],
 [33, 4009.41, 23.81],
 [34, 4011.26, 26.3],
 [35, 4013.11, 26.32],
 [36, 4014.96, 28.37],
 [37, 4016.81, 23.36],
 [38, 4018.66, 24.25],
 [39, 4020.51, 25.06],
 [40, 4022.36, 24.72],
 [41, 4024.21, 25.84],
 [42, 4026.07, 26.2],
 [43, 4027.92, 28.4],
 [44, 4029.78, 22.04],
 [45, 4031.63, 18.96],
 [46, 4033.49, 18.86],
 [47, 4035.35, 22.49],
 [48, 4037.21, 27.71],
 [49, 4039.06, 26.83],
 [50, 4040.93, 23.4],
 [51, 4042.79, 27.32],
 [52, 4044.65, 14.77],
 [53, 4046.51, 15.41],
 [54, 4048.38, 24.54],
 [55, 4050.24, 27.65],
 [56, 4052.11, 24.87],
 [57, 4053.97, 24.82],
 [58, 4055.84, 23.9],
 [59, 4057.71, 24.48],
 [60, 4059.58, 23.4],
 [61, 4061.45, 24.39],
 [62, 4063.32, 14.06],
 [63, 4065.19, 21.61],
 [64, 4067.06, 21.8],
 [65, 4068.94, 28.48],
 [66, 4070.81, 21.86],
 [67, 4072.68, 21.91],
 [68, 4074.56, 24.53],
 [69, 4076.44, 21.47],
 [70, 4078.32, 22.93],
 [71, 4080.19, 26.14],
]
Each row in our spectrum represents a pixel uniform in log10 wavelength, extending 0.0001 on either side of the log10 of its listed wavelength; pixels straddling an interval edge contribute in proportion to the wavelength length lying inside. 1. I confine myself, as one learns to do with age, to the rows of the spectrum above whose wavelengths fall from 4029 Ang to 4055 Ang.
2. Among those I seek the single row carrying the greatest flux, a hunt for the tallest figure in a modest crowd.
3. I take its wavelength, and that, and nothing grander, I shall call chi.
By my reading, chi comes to 4037.21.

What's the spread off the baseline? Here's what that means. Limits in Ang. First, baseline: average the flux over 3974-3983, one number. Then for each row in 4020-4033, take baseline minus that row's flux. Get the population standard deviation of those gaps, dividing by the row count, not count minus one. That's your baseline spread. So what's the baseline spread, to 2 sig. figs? 2.9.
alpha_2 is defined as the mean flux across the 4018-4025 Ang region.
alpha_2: 25.0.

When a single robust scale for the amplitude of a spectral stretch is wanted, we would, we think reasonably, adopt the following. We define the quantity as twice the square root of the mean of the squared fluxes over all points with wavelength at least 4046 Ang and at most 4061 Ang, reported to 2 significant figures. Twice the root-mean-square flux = 48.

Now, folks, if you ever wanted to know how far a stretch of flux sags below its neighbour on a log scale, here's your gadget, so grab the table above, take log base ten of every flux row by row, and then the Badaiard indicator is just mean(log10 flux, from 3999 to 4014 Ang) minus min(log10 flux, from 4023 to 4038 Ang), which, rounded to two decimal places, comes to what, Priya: 0.11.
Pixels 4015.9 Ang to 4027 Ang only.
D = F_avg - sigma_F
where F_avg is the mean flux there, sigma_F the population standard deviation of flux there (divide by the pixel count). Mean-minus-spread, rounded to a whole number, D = 24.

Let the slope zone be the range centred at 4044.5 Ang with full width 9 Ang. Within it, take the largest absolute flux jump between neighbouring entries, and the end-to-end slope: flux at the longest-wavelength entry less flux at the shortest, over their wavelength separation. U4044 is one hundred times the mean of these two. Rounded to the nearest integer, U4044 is 635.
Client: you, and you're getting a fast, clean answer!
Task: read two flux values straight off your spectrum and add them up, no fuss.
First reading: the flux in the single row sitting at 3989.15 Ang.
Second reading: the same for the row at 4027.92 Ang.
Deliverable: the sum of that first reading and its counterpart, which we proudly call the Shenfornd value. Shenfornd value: 52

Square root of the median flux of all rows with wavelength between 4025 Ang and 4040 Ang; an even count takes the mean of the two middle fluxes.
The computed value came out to 4.93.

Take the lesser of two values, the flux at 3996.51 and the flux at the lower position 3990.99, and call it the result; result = 24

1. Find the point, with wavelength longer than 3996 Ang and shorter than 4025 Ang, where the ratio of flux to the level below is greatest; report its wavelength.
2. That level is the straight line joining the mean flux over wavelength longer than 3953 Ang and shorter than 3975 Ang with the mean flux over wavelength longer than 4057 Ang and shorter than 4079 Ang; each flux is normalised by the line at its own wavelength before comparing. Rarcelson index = 4000.19 Ang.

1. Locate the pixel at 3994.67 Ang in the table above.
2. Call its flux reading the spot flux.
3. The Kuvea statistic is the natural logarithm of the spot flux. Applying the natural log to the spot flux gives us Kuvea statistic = 3.07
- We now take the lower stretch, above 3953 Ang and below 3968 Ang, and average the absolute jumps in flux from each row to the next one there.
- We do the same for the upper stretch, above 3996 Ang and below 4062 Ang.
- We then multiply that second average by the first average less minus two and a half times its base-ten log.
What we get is 14.0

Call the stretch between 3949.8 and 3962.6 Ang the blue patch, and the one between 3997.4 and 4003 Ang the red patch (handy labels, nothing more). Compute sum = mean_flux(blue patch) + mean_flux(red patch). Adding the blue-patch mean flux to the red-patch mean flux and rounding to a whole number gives 42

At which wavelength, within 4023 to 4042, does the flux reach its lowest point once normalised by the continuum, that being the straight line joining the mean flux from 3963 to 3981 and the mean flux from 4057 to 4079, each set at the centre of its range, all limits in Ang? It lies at 4033.49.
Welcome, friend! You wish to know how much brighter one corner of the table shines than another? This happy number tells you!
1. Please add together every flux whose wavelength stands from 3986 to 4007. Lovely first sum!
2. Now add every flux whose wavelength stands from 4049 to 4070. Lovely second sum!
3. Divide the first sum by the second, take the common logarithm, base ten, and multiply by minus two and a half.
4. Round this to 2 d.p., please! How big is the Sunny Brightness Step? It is 0.00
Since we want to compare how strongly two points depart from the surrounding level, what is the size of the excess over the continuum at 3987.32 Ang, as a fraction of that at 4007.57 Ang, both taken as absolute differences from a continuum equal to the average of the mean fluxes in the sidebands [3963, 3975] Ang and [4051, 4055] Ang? 0.87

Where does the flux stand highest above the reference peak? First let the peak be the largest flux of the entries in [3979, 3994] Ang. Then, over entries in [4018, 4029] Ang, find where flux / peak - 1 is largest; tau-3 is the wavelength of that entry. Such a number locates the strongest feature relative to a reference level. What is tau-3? 4027.92 Ang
